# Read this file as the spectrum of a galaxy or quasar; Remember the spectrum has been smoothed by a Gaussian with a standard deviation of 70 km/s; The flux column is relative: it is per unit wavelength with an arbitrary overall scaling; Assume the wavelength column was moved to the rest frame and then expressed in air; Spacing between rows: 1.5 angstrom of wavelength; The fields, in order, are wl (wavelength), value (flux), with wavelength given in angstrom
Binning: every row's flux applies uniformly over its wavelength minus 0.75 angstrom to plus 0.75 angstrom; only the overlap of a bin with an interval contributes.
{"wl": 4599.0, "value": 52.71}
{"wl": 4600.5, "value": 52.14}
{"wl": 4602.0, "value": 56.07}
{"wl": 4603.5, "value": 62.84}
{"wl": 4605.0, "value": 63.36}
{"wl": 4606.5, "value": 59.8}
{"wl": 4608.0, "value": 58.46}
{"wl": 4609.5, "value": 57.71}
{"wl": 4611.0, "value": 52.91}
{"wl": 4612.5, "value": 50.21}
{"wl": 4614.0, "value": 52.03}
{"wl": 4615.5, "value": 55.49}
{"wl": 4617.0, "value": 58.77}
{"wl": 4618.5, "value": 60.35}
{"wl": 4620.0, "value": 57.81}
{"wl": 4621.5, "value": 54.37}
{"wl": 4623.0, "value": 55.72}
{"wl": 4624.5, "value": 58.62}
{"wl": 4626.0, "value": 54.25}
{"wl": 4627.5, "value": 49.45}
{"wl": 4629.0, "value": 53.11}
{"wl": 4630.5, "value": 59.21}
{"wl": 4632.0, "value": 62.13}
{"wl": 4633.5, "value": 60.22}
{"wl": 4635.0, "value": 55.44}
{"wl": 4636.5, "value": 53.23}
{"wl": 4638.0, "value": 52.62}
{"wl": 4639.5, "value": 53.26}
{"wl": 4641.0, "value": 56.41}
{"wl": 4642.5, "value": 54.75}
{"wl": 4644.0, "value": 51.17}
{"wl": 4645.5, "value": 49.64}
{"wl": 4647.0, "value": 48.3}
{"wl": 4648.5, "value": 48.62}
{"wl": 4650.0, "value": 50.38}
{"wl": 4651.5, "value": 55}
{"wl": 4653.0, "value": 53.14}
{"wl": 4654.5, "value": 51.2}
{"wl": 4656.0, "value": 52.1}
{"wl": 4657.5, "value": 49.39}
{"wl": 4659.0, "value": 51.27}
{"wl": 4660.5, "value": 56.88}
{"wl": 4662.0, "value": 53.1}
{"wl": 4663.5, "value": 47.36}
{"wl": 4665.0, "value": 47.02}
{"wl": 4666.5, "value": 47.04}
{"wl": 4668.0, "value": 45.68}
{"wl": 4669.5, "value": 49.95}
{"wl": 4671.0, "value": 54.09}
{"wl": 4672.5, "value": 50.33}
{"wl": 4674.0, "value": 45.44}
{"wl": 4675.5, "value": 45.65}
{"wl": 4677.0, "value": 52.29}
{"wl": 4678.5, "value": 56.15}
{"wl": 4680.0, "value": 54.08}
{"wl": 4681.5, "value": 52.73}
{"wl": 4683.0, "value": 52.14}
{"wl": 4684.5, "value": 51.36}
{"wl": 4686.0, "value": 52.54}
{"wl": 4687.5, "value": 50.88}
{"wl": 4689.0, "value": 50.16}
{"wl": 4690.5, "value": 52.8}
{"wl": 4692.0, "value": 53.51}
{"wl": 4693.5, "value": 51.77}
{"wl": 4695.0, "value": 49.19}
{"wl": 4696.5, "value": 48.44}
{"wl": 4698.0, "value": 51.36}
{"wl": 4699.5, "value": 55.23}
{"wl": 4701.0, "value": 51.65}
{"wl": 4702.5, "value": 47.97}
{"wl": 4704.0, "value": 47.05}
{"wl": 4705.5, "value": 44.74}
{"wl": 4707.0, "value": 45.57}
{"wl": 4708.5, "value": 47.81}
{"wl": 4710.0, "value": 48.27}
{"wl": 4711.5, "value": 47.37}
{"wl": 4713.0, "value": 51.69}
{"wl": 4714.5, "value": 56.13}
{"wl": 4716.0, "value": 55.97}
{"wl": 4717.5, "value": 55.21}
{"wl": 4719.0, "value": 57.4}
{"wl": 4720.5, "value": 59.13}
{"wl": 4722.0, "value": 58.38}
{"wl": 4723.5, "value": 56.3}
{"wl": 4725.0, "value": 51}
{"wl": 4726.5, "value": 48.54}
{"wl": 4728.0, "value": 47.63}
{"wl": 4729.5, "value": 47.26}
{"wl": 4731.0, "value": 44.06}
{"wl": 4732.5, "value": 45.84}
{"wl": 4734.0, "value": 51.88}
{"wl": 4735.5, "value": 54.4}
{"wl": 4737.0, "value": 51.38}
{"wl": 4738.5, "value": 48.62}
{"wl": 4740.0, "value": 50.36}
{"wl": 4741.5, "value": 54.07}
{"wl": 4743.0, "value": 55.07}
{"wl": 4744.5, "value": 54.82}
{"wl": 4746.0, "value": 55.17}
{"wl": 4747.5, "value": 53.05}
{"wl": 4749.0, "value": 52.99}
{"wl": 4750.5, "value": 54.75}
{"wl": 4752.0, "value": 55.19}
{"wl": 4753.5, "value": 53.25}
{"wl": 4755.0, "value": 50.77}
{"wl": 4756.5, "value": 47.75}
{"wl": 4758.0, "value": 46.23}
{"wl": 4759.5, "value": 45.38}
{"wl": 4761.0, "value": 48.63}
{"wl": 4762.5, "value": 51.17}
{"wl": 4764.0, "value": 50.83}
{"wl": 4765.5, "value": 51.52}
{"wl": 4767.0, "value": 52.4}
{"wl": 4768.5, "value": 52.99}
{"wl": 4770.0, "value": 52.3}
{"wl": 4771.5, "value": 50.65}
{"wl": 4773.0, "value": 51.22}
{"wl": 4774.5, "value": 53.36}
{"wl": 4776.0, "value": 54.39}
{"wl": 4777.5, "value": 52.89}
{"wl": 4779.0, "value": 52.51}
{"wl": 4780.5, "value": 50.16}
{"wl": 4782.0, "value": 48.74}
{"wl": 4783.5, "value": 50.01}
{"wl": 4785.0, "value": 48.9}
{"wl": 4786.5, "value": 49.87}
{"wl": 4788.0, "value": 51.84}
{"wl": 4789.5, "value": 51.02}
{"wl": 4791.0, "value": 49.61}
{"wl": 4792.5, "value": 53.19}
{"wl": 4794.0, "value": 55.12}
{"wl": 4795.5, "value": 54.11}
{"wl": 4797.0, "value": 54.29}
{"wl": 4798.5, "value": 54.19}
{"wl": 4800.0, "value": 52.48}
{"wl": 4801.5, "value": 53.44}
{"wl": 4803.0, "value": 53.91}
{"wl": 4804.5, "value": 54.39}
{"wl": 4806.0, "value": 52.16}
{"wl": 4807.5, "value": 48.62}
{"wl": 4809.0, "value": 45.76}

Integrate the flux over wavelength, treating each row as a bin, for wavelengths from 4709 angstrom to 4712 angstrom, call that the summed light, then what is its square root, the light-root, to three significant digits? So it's 12.0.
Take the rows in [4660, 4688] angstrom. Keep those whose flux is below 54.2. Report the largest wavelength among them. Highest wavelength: 4687.5 angstrom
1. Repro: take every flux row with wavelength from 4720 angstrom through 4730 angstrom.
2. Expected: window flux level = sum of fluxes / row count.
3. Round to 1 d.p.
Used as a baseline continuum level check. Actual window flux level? 52.6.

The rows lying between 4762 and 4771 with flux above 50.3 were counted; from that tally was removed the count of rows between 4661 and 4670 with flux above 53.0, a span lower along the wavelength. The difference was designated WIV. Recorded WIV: 5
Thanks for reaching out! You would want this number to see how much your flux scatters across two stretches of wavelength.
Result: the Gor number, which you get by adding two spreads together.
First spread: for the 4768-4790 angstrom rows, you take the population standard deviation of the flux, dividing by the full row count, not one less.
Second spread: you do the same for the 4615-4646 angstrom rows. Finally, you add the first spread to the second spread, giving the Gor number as 5.1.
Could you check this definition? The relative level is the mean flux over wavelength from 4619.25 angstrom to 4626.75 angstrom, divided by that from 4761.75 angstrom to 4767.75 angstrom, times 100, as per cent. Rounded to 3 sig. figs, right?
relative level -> 109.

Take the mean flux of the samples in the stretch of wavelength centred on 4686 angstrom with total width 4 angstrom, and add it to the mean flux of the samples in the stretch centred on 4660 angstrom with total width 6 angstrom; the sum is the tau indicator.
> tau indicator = 104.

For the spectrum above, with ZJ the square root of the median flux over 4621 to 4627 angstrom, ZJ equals 7.4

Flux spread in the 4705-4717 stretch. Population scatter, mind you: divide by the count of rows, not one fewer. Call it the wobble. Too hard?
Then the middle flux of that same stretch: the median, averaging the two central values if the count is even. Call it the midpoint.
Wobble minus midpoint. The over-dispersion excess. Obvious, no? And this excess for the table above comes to -43.9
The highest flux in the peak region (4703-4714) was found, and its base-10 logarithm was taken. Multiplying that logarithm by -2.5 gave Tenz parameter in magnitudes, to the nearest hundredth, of -4.28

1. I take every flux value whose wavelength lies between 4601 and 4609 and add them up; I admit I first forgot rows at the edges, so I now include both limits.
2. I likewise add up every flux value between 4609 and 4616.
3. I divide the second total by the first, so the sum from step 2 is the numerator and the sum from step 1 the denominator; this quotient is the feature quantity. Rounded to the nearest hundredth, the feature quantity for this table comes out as 0.89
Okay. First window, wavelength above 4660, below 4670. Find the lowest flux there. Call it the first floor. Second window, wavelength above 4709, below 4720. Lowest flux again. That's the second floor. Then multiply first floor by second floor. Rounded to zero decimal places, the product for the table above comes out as 2164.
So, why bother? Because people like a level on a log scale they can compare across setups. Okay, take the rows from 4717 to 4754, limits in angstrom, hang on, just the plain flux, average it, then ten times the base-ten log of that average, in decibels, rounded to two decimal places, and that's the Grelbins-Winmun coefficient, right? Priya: 17.21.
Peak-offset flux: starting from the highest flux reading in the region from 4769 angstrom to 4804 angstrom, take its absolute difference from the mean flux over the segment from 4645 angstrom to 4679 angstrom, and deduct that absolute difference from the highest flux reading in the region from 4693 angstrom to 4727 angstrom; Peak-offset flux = 54.4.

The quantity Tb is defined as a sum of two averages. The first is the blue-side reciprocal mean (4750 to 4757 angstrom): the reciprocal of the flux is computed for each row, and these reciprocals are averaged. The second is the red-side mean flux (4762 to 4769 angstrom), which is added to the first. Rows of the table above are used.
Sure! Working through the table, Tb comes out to 51.8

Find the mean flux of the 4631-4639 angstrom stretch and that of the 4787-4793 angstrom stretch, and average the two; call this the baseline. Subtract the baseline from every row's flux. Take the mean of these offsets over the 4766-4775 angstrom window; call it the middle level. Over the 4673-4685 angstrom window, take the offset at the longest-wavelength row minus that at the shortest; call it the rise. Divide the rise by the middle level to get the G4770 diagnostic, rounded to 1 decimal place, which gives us -3.1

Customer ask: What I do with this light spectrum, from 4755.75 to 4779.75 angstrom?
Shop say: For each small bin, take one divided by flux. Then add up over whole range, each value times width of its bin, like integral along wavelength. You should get 0.473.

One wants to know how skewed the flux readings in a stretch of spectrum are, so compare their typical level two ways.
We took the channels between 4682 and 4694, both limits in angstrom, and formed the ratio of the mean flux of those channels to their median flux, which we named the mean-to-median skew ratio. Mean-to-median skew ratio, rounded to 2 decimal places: 1.00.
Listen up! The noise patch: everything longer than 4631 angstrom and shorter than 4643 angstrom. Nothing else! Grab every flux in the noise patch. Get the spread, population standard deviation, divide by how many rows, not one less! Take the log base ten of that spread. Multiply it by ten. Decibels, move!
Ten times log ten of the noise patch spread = 5.1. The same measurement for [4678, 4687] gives 1.9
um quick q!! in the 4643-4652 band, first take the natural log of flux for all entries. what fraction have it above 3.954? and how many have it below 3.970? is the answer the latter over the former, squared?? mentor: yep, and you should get 900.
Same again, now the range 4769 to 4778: 36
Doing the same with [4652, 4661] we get 144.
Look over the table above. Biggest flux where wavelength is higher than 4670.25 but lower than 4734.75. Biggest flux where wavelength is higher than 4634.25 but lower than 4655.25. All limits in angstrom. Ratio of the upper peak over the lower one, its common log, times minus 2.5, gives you -0.051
